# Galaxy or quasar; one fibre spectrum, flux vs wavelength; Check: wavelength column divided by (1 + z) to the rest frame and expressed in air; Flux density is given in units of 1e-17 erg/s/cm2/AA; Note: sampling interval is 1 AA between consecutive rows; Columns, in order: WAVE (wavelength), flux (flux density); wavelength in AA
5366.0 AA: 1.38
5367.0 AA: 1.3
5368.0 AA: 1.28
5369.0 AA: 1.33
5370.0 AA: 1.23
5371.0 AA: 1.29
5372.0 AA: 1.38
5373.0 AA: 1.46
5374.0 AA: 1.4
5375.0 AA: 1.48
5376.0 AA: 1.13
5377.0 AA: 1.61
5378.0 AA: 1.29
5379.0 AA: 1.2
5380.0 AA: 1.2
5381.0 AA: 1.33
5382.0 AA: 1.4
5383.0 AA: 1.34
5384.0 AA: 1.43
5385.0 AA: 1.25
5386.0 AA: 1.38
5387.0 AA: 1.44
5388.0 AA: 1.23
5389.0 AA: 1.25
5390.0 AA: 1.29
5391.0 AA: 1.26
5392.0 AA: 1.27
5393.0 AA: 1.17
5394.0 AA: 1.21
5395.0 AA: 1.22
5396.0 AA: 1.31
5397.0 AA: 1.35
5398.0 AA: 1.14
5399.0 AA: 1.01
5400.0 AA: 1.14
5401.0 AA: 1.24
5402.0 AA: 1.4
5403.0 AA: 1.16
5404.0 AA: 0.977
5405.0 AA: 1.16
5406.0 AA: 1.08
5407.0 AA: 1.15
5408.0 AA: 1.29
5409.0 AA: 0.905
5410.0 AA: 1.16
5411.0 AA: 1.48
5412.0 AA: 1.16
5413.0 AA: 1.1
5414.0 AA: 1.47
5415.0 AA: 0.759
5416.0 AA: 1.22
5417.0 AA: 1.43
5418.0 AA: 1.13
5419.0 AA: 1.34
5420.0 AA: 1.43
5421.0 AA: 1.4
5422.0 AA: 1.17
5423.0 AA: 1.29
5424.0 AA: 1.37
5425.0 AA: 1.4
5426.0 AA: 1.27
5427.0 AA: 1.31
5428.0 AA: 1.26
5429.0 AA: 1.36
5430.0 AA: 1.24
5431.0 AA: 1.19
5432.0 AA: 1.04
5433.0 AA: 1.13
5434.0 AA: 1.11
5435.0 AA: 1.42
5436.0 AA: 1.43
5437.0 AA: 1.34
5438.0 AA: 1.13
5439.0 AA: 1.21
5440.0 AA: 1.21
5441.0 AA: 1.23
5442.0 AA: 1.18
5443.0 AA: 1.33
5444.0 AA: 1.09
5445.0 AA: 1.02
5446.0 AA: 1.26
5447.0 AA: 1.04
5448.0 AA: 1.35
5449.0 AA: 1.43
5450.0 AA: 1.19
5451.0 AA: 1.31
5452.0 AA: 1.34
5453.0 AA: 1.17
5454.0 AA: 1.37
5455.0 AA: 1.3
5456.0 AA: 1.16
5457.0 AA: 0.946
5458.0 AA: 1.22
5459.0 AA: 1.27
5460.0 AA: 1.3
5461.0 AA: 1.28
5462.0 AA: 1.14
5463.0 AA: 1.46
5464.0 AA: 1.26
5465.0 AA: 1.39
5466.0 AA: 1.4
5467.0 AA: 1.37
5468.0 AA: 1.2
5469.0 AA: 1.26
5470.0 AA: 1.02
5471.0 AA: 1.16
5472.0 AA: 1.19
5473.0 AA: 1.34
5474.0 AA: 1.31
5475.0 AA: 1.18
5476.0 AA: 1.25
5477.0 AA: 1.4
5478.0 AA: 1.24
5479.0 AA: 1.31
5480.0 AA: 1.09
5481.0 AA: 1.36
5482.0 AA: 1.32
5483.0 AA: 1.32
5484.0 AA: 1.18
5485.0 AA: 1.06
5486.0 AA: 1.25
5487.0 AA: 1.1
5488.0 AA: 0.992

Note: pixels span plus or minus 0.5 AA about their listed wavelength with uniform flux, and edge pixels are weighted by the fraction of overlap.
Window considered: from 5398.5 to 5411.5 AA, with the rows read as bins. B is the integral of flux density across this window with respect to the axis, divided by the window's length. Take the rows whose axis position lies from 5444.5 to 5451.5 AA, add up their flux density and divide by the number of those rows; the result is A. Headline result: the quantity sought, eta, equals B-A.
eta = -0.06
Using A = 1.229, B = 1.17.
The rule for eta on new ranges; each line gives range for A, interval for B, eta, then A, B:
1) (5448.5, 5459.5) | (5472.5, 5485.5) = 0.01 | 1.246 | 1.26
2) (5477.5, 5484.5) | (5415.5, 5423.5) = 0.04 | 1.260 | 1.30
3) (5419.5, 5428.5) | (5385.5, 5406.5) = -0.10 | 1.322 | 1.22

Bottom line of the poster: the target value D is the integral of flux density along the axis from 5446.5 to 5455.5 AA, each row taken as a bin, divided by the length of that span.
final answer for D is 1.28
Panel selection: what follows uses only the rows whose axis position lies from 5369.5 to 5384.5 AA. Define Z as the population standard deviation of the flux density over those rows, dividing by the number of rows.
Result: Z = 0.122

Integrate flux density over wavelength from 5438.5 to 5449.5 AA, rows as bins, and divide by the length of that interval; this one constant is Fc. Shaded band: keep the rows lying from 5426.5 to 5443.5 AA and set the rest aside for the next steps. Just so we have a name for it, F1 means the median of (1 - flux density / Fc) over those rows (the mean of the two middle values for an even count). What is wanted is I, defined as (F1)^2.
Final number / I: 0.0002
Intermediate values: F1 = -0.013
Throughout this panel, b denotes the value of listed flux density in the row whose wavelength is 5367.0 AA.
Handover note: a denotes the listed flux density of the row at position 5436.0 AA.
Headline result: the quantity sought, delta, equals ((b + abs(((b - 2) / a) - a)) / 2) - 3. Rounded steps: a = 1.43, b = 1.3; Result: -1.39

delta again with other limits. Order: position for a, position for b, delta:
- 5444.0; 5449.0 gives -1.48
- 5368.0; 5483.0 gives -1.43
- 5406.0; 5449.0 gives -1.48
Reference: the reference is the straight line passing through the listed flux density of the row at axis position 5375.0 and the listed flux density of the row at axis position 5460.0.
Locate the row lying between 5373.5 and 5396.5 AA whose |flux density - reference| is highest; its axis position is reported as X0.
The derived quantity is 5376.0 AA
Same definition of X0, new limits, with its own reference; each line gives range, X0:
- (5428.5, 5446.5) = 5432.0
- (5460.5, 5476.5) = 5470.0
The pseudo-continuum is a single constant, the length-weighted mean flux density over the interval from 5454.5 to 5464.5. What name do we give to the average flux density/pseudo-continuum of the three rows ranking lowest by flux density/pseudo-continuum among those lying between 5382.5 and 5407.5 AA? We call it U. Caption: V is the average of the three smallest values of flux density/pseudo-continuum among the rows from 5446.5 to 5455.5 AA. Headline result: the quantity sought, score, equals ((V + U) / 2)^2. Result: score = 0.763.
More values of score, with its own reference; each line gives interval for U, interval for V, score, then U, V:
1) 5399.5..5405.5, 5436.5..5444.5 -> 0.814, 0.89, 0.92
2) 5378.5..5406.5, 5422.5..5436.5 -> 0.735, 0.83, 0.89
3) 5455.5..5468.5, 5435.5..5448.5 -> 0.747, 0.88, 0.85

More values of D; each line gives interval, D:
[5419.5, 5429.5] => 1.33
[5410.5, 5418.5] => 1.22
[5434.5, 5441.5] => 1.28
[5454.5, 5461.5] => 1.21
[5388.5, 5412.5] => 1.20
